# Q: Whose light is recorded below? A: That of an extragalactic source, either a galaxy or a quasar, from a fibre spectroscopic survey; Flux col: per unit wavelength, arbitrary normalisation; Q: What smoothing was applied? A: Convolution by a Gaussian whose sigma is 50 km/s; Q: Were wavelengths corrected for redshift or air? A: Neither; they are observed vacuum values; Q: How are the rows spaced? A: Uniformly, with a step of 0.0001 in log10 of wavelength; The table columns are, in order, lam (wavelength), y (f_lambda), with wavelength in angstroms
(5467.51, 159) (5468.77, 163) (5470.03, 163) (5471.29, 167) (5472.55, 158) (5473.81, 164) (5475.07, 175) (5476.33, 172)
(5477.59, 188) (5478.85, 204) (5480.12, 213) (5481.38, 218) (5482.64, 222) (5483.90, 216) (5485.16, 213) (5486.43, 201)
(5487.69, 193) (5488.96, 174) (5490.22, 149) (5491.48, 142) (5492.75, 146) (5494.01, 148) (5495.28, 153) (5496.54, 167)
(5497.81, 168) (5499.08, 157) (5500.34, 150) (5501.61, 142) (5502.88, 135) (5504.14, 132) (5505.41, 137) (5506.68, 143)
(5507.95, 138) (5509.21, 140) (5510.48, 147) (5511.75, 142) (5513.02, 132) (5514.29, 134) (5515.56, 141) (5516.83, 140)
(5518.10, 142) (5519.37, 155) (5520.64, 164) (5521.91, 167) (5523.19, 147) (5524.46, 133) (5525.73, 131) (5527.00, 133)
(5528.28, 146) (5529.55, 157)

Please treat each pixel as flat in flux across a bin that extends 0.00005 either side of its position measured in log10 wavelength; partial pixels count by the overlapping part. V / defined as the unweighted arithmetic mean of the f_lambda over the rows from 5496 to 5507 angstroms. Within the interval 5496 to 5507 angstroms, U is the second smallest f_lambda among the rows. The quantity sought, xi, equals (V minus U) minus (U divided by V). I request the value 12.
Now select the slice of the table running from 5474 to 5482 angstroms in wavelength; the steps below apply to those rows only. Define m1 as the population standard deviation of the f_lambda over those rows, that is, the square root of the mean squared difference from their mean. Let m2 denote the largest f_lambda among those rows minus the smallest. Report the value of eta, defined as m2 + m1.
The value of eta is 64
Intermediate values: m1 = 18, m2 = 46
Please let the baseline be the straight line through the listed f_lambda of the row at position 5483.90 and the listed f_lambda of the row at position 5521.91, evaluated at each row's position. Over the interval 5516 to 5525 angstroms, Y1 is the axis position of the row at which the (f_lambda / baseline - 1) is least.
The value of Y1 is 5516.83 angstroms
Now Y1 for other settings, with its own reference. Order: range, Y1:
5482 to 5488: 5487.69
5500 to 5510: 5504.14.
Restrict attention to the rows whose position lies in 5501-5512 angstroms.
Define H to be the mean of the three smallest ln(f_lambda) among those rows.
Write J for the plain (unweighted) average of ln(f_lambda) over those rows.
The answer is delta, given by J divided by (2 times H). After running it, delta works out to 0.504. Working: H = 4.90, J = 4.94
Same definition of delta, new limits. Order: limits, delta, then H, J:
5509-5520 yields 0.504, 4.91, 4.95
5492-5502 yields 0.506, 4.98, 5.03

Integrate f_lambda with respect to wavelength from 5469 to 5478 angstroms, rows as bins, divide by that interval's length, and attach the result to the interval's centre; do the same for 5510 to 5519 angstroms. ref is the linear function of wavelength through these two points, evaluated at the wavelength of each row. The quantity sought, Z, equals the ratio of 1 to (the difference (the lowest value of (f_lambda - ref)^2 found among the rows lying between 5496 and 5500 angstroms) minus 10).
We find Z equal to 0.04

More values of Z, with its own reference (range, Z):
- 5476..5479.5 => 0.06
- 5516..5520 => -0.14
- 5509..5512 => -0.10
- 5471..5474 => 0.59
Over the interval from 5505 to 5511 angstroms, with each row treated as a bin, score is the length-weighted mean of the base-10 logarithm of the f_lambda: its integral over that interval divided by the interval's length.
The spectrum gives 2.15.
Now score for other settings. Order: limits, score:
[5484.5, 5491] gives 2.26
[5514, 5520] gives 2.15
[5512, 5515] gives 2.13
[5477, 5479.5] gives 2.29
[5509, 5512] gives 2.16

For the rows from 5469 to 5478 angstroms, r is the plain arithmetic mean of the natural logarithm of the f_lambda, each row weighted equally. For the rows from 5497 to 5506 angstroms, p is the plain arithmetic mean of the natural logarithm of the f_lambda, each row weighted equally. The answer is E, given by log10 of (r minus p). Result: -0.82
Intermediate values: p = 4.98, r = 5.13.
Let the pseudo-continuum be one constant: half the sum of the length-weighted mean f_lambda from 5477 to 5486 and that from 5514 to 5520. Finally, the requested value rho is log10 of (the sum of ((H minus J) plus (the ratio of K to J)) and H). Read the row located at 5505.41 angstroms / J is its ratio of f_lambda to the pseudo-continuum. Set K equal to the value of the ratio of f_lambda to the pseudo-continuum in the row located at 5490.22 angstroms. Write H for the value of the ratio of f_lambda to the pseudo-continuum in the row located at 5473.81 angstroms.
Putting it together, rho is 0.34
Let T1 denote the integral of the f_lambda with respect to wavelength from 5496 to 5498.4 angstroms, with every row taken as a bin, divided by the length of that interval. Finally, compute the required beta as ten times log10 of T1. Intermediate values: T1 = 167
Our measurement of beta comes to 22.2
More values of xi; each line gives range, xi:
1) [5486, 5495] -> 18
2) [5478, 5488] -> 8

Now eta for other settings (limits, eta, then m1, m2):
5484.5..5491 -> 86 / 22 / 64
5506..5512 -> 12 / 3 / 9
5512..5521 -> 43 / 11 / 32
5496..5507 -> 49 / 13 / 36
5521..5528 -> 50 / 14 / 36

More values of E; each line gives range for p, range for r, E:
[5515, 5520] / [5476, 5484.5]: -0.46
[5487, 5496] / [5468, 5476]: -1.31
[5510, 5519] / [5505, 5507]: -2.62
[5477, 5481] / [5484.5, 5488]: -2.42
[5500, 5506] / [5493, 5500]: -0.89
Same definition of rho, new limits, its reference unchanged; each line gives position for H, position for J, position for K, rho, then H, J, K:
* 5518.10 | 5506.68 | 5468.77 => 0.29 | 0.80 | 0.8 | 0.92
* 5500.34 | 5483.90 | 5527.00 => 0.04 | 0.85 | 1.2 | 0.75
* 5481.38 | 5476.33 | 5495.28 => 0.38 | 1.23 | 1.0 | 0.87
